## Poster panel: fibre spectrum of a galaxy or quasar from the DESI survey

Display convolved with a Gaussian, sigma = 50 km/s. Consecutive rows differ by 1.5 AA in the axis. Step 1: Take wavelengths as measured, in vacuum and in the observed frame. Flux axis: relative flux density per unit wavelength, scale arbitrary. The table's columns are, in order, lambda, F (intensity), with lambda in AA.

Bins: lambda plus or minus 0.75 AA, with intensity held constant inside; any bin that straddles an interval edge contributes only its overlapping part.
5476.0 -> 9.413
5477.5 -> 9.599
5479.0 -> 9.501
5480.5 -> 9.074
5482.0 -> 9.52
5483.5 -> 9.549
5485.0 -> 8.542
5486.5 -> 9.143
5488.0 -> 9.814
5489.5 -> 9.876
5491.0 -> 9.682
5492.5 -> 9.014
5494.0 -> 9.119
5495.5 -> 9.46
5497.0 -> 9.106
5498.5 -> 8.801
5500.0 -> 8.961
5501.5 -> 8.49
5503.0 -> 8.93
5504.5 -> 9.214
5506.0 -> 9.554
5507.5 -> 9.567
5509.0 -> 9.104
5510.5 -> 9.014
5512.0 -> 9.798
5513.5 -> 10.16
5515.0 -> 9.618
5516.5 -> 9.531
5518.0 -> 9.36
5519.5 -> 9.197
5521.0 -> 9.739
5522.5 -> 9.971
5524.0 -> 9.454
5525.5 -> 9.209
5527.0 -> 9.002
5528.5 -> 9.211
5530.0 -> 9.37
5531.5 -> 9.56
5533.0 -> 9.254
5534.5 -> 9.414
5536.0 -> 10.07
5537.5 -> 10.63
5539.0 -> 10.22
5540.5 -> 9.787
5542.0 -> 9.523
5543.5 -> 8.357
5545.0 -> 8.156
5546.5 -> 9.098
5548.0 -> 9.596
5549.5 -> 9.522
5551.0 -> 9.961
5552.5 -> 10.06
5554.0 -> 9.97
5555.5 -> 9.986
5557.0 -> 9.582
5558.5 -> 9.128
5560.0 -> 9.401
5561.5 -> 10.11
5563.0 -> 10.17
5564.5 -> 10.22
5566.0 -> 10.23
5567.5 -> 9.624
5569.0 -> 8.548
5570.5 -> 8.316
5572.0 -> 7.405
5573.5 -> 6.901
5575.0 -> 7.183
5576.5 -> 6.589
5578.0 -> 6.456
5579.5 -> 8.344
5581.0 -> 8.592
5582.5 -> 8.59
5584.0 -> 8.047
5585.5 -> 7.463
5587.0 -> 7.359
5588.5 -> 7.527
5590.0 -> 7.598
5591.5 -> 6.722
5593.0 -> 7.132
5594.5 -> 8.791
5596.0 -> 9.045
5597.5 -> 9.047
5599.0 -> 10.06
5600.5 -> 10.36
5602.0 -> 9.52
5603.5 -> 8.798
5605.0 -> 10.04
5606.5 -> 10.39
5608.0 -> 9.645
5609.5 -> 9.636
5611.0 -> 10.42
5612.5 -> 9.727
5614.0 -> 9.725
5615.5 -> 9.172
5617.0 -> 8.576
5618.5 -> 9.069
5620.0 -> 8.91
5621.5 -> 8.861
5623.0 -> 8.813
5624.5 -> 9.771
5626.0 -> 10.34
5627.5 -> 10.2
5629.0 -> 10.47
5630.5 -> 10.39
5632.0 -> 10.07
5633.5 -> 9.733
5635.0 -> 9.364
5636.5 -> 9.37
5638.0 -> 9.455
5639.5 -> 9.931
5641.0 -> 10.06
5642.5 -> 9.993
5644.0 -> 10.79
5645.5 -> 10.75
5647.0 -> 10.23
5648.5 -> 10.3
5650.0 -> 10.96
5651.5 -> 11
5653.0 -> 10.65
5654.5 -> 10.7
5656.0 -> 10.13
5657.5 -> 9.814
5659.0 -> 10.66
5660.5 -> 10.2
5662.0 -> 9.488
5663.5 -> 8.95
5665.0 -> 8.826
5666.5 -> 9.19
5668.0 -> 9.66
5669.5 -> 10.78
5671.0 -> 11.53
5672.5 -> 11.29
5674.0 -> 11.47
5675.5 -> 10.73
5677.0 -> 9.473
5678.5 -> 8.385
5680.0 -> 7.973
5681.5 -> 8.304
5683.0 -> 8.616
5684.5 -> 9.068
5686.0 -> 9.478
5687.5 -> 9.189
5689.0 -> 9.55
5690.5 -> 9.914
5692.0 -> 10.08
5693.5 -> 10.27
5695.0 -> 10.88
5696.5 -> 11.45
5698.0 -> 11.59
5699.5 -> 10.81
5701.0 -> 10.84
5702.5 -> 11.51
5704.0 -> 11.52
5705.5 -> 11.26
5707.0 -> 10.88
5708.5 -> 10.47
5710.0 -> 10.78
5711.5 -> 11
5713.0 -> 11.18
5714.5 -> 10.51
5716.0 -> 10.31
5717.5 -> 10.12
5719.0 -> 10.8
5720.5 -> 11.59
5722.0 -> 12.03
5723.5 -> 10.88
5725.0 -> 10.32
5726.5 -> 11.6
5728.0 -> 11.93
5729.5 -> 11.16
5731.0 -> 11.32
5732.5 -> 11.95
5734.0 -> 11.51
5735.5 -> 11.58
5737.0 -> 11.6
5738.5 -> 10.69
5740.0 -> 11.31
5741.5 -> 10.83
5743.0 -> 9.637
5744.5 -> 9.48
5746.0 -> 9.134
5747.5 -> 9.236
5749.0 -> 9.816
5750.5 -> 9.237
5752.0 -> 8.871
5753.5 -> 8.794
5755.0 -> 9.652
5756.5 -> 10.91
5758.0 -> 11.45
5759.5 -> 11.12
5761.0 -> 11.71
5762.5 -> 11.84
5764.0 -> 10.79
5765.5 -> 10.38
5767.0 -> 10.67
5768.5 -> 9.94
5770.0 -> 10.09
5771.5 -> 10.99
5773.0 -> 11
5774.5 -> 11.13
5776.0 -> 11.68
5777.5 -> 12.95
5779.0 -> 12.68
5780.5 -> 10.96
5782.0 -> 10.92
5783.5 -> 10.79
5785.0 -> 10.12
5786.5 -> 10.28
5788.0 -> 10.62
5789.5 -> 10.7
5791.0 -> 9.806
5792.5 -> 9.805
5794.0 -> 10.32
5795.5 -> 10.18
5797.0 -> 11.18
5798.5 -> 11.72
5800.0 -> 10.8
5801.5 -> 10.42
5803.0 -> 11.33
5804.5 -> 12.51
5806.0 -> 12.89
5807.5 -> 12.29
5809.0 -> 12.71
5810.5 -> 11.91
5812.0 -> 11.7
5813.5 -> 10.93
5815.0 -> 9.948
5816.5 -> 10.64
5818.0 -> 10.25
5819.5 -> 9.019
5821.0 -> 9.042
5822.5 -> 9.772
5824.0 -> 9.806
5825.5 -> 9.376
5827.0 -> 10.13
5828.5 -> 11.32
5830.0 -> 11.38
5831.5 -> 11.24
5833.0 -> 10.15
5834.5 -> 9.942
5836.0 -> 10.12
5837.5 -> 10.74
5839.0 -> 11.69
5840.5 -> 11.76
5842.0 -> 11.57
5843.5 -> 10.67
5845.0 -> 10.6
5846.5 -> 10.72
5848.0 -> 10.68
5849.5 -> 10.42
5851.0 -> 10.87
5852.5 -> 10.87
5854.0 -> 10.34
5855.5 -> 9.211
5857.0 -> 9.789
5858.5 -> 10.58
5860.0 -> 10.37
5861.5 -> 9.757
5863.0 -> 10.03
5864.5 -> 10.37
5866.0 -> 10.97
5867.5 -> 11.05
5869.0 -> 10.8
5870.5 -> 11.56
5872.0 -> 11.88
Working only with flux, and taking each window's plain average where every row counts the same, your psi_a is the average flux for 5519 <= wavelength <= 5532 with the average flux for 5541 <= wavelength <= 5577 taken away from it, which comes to 0.3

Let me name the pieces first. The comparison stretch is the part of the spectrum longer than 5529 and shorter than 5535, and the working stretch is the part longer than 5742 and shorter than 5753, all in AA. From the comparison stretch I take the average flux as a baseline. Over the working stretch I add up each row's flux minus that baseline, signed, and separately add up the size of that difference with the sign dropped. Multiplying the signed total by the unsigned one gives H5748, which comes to -1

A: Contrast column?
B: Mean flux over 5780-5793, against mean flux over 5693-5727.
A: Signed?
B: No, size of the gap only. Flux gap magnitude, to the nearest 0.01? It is 0.54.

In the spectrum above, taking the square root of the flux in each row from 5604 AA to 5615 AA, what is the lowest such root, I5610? 3.10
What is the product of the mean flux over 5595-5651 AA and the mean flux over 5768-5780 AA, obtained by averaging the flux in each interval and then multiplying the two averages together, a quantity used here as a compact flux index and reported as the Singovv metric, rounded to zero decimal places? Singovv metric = 111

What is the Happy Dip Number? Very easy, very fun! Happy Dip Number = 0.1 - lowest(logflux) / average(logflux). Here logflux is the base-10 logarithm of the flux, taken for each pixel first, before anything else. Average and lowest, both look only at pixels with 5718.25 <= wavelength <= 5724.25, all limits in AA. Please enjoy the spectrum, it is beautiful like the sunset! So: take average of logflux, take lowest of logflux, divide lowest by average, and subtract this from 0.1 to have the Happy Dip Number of -0.881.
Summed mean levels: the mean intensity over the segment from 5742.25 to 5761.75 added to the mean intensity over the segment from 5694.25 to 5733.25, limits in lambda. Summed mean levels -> 21.0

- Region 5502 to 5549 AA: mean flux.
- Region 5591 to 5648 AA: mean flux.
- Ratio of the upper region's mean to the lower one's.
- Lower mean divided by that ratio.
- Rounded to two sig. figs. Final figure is 9.3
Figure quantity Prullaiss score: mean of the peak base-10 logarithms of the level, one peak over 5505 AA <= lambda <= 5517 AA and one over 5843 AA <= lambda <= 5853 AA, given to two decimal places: 1.02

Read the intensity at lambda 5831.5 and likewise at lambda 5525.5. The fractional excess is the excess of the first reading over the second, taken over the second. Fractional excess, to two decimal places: 0.22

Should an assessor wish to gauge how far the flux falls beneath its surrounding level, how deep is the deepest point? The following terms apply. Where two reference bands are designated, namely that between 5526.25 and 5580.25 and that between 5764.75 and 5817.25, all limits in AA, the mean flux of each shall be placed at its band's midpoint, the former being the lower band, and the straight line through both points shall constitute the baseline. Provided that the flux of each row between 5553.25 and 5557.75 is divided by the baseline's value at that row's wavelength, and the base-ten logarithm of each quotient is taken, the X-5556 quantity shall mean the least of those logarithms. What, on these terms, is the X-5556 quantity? 0.019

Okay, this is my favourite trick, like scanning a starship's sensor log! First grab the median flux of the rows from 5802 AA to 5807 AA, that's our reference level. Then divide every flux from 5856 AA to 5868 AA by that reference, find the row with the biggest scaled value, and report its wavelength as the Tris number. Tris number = 5867.5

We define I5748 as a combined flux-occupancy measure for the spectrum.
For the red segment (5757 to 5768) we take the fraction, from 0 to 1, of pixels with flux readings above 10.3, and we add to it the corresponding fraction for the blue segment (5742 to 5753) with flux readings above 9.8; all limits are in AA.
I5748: 1.14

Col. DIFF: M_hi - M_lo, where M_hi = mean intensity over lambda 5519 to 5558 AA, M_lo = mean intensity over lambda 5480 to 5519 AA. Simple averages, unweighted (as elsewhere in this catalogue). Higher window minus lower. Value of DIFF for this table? 0.23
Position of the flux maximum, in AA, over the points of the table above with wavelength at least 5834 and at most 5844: 5840.5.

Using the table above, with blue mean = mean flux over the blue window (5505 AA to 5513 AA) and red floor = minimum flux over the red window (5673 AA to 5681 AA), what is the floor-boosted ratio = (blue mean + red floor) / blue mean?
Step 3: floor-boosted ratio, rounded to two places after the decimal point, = 1.85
